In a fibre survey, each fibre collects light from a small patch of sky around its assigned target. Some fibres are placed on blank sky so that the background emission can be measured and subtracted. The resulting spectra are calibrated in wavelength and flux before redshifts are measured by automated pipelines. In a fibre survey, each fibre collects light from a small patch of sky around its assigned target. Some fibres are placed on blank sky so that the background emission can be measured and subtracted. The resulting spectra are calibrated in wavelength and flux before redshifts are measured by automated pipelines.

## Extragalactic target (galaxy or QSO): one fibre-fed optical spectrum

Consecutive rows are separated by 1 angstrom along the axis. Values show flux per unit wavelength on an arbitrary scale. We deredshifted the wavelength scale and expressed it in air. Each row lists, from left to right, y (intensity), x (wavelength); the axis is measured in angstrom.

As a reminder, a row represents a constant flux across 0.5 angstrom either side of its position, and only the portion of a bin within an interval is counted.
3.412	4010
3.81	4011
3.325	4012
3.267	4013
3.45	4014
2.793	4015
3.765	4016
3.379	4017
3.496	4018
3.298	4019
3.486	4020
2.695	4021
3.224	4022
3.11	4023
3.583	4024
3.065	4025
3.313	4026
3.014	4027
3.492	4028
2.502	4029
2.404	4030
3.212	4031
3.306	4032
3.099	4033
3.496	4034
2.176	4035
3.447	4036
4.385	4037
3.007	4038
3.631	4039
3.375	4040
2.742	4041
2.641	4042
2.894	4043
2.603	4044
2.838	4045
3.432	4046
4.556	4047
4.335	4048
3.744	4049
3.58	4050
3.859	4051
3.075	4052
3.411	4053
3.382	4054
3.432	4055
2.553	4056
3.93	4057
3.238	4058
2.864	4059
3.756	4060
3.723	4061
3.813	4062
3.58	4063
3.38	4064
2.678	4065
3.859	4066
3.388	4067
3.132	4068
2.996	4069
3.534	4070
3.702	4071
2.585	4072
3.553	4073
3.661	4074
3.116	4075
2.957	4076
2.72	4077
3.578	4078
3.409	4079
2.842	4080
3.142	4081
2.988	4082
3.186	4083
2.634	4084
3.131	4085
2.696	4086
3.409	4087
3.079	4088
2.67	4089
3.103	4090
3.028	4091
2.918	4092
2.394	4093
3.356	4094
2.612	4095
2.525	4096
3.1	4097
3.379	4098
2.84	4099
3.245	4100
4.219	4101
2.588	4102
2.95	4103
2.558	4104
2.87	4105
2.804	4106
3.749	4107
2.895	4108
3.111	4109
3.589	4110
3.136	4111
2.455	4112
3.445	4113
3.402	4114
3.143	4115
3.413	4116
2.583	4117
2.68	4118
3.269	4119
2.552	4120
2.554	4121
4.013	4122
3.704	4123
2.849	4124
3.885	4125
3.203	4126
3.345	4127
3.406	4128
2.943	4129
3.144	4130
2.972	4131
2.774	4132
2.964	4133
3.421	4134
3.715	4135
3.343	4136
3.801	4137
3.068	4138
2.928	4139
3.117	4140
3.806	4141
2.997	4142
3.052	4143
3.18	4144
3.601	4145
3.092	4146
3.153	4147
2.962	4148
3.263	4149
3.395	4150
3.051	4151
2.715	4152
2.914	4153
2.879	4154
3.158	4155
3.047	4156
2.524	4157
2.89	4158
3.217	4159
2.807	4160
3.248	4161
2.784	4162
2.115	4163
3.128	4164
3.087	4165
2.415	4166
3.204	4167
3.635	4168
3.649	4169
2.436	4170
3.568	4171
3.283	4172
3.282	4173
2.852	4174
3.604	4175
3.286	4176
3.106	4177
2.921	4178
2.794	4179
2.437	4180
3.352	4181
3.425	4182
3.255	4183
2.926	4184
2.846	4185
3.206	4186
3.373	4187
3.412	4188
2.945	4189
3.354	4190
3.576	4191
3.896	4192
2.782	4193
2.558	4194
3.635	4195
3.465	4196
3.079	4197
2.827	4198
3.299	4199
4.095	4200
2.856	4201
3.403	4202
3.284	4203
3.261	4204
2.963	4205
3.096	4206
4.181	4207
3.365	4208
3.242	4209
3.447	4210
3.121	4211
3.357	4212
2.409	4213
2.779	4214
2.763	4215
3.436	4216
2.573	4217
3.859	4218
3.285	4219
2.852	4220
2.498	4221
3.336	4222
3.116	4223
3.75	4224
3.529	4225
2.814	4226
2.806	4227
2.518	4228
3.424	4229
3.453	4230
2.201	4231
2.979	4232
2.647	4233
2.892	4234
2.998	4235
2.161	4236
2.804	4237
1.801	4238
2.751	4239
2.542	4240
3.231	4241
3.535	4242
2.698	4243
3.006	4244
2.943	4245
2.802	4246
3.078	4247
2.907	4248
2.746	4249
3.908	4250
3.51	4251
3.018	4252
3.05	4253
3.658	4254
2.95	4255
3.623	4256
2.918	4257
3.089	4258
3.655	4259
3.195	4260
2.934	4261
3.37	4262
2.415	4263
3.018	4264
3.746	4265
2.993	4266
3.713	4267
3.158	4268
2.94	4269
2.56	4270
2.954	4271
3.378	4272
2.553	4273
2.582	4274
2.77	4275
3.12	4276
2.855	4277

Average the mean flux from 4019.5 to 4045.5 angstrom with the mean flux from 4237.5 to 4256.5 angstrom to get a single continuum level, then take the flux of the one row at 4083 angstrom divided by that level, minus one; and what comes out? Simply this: 0.04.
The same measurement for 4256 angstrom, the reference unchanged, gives 0.18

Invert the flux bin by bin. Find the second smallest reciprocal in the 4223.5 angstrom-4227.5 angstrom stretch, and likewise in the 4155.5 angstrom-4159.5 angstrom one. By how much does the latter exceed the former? 0.04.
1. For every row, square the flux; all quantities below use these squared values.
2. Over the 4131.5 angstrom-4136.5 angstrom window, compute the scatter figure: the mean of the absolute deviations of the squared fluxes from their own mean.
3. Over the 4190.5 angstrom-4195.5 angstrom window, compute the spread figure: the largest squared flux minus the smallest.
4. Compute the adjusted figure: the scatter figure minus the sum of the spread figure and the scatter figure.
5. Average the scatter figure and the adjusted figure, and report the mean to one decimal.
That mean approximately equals -3.4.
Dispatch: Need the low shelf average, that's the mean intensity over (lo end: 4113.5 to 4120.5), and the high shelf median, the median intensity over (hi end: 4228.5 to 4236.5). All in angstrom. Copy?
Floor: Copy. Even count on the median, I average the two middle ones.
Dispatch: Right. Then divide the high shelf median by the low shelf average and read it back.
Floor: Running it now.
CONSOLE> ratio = 0.98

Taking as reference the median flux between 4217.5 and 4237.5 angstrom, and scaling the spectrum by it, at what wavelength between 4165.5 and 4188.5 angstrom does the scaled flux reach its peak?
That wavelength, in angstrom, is 4169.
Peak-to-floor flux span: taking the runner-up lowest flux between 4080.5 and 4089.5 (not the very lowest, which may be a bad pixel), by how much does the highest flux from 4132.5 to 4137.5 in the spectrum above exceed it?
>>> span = 1.1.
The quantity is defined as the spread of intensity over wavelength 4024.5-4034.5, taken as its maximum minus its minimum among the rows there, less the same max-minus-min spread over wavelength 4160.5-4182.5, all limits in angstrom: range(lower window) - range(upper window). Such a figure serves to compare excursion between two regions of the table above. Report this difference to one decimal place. -0.4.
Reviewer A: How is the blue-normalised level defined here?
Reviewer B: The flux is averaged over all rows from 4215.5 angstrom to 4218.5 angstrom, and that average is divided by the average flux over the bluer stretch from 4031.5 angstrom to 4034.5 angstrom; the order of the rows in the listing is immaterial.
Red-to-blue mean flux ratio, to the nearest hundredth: 1.00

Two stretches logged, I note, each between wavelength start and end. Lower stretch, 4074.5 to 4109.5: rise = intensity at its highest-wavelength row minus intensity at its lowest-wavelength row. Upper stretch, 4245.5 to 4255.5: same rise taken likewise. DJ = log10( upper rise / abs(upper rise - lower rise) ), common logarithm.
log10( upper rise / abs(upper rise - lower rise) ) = 0.0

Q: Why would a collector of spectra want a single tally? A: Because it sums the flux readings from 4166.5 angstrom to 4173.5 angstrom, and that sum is 23.1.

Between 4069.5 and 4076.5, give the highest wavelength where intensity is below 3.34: 4076 angstrom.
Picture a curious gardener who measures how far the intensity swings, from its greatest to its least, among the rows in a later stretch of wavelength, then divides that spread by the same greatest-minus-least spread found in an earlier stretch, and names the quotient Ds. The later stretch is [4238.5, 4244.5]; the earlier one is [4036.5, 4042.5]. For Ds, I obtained 0.57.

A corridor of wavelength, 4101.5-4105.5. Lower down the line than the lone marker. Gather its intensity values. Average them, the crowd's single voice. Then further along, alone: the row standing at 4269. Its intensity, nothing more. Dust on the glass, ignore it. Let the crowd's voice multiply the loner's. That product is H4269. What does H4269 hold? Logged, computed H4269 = 8.1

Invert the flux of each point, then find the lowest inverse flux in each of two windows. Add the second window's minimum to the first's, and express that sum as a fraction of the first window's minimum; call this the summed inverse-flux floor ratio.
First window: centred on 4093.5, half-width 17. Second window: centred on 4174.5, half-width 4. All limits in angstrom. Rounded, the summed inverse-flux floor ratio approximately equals 2.2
